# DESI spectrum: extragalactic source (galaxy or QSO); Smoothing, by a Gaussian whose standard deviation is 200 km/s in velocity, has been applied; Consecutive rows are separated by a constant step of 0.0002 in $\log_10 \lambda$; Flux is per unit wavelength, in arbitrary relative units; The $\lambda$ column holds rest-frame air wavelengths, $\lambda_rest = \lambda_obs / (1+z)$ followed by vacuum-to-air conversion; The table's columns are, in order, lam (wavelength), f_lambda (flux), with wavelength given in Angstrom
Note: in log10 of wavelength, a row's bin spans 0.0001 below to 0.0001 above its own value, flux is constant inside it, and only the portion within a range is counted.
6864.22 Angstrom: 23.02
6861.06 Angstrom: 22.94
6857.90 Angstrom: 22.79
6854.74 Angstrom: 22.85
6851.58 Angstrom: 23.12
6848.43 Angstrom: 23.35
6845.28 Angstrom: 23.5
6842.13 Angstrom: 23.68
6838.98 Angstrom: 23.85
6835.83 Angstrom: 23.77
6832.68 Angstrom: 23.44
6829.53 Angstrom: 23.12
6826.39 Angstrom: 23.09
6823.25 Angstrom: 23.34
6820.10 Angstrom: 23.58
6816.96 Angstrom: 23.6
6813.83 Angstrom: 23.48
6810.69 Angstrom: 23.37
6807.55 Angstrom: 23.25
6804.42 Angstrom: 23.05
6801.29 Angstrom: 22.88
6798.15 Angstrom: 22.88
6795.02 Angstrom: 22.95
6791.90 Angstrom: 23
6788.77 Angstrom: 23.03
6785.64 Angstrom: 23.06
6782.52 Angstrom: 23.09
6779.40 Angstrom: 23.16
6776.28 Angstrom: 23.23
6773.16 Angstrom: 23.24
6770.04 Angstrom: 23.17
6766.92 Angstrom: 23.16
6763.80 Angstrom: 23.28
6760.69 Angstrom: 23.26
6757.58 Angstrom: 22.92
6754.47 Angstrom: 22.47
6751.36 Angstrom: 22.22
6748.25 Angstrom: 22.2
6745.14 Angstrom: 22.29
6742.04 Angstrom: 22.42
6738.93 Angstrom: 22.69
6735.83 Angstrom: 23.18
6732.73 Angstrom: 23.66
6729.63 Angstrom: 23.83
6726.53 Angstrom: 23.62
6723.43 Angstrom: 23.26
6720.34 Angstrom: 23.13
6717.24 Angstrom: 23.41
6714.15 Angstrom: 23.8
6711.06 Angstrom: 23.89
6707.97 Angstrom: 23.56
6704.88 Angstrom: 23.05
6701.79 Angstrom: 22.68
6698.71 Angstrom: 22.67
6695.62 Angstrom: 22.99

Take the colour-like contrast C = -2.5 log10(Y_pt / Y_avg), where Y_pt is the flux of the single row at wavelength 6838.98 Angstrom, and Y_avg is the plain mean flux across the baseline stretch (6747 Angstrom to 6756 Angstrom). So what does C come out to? -0.073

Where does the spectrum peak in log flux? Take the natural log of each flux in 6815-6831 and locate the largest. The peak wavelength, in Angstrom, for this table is 6816.96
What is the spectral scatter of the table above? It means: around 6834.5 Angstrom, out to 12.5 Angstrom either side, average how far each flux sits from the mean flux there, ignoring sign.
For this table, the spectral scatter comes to 0.23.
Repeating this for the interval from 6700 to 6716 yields 0.42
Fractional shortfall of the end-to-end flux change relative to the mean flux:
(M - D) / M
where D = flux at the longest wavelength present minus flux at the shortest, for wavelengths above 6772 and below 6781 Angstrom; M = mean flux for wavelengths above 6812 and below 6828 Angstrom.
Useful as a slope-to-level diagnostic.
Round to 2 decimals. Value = 1.00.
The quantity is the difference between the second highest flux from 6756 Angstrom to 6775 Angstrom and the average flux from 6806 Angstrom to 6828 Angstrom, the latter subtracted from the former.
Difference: -0.13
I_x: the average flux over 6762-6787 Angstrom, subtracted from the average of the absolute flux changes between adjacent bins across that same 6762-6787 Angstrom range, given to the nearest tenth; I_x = -23.1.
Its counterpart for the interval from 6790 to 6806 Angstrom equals -22.9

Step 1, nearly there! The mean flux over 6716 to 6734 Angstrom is 23.5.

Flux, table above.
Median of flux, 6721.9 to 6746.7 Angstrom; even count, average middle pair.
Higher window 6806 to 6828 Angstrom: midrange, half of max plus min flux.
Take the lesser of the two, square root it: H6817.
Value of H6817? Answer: 4.82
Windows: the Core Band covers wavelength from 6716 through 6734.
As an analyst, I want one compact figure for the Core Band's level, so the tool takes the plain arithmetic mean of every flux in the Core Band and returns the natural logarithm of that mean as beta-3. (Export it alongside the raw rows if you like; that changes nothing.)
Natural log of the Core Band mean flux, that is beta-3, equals 3.16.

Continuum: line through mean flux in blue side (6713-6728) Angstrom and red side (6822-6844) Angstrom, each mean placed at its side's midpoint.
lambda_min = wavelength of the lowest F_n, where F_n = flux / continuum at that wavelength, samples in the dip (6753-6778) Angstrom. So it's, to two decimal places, 6754.47 Angstrom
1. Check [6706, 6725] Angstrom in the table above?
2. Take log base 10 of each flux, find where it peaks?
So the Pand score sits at 6711.06 Angstrom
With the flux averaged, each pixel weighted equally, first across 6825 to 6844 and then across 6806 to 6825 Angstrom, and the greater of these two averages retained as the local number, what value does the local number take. 23.5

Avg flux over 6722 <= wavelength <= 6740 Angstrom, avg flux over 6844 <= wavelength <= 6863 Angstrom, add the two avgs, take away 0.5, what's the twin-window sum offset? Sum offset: 46.0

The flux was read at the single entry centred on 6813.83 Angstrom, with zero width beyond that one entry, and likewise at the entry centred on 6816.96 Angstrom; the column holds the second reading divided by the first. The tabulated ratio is 1.01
